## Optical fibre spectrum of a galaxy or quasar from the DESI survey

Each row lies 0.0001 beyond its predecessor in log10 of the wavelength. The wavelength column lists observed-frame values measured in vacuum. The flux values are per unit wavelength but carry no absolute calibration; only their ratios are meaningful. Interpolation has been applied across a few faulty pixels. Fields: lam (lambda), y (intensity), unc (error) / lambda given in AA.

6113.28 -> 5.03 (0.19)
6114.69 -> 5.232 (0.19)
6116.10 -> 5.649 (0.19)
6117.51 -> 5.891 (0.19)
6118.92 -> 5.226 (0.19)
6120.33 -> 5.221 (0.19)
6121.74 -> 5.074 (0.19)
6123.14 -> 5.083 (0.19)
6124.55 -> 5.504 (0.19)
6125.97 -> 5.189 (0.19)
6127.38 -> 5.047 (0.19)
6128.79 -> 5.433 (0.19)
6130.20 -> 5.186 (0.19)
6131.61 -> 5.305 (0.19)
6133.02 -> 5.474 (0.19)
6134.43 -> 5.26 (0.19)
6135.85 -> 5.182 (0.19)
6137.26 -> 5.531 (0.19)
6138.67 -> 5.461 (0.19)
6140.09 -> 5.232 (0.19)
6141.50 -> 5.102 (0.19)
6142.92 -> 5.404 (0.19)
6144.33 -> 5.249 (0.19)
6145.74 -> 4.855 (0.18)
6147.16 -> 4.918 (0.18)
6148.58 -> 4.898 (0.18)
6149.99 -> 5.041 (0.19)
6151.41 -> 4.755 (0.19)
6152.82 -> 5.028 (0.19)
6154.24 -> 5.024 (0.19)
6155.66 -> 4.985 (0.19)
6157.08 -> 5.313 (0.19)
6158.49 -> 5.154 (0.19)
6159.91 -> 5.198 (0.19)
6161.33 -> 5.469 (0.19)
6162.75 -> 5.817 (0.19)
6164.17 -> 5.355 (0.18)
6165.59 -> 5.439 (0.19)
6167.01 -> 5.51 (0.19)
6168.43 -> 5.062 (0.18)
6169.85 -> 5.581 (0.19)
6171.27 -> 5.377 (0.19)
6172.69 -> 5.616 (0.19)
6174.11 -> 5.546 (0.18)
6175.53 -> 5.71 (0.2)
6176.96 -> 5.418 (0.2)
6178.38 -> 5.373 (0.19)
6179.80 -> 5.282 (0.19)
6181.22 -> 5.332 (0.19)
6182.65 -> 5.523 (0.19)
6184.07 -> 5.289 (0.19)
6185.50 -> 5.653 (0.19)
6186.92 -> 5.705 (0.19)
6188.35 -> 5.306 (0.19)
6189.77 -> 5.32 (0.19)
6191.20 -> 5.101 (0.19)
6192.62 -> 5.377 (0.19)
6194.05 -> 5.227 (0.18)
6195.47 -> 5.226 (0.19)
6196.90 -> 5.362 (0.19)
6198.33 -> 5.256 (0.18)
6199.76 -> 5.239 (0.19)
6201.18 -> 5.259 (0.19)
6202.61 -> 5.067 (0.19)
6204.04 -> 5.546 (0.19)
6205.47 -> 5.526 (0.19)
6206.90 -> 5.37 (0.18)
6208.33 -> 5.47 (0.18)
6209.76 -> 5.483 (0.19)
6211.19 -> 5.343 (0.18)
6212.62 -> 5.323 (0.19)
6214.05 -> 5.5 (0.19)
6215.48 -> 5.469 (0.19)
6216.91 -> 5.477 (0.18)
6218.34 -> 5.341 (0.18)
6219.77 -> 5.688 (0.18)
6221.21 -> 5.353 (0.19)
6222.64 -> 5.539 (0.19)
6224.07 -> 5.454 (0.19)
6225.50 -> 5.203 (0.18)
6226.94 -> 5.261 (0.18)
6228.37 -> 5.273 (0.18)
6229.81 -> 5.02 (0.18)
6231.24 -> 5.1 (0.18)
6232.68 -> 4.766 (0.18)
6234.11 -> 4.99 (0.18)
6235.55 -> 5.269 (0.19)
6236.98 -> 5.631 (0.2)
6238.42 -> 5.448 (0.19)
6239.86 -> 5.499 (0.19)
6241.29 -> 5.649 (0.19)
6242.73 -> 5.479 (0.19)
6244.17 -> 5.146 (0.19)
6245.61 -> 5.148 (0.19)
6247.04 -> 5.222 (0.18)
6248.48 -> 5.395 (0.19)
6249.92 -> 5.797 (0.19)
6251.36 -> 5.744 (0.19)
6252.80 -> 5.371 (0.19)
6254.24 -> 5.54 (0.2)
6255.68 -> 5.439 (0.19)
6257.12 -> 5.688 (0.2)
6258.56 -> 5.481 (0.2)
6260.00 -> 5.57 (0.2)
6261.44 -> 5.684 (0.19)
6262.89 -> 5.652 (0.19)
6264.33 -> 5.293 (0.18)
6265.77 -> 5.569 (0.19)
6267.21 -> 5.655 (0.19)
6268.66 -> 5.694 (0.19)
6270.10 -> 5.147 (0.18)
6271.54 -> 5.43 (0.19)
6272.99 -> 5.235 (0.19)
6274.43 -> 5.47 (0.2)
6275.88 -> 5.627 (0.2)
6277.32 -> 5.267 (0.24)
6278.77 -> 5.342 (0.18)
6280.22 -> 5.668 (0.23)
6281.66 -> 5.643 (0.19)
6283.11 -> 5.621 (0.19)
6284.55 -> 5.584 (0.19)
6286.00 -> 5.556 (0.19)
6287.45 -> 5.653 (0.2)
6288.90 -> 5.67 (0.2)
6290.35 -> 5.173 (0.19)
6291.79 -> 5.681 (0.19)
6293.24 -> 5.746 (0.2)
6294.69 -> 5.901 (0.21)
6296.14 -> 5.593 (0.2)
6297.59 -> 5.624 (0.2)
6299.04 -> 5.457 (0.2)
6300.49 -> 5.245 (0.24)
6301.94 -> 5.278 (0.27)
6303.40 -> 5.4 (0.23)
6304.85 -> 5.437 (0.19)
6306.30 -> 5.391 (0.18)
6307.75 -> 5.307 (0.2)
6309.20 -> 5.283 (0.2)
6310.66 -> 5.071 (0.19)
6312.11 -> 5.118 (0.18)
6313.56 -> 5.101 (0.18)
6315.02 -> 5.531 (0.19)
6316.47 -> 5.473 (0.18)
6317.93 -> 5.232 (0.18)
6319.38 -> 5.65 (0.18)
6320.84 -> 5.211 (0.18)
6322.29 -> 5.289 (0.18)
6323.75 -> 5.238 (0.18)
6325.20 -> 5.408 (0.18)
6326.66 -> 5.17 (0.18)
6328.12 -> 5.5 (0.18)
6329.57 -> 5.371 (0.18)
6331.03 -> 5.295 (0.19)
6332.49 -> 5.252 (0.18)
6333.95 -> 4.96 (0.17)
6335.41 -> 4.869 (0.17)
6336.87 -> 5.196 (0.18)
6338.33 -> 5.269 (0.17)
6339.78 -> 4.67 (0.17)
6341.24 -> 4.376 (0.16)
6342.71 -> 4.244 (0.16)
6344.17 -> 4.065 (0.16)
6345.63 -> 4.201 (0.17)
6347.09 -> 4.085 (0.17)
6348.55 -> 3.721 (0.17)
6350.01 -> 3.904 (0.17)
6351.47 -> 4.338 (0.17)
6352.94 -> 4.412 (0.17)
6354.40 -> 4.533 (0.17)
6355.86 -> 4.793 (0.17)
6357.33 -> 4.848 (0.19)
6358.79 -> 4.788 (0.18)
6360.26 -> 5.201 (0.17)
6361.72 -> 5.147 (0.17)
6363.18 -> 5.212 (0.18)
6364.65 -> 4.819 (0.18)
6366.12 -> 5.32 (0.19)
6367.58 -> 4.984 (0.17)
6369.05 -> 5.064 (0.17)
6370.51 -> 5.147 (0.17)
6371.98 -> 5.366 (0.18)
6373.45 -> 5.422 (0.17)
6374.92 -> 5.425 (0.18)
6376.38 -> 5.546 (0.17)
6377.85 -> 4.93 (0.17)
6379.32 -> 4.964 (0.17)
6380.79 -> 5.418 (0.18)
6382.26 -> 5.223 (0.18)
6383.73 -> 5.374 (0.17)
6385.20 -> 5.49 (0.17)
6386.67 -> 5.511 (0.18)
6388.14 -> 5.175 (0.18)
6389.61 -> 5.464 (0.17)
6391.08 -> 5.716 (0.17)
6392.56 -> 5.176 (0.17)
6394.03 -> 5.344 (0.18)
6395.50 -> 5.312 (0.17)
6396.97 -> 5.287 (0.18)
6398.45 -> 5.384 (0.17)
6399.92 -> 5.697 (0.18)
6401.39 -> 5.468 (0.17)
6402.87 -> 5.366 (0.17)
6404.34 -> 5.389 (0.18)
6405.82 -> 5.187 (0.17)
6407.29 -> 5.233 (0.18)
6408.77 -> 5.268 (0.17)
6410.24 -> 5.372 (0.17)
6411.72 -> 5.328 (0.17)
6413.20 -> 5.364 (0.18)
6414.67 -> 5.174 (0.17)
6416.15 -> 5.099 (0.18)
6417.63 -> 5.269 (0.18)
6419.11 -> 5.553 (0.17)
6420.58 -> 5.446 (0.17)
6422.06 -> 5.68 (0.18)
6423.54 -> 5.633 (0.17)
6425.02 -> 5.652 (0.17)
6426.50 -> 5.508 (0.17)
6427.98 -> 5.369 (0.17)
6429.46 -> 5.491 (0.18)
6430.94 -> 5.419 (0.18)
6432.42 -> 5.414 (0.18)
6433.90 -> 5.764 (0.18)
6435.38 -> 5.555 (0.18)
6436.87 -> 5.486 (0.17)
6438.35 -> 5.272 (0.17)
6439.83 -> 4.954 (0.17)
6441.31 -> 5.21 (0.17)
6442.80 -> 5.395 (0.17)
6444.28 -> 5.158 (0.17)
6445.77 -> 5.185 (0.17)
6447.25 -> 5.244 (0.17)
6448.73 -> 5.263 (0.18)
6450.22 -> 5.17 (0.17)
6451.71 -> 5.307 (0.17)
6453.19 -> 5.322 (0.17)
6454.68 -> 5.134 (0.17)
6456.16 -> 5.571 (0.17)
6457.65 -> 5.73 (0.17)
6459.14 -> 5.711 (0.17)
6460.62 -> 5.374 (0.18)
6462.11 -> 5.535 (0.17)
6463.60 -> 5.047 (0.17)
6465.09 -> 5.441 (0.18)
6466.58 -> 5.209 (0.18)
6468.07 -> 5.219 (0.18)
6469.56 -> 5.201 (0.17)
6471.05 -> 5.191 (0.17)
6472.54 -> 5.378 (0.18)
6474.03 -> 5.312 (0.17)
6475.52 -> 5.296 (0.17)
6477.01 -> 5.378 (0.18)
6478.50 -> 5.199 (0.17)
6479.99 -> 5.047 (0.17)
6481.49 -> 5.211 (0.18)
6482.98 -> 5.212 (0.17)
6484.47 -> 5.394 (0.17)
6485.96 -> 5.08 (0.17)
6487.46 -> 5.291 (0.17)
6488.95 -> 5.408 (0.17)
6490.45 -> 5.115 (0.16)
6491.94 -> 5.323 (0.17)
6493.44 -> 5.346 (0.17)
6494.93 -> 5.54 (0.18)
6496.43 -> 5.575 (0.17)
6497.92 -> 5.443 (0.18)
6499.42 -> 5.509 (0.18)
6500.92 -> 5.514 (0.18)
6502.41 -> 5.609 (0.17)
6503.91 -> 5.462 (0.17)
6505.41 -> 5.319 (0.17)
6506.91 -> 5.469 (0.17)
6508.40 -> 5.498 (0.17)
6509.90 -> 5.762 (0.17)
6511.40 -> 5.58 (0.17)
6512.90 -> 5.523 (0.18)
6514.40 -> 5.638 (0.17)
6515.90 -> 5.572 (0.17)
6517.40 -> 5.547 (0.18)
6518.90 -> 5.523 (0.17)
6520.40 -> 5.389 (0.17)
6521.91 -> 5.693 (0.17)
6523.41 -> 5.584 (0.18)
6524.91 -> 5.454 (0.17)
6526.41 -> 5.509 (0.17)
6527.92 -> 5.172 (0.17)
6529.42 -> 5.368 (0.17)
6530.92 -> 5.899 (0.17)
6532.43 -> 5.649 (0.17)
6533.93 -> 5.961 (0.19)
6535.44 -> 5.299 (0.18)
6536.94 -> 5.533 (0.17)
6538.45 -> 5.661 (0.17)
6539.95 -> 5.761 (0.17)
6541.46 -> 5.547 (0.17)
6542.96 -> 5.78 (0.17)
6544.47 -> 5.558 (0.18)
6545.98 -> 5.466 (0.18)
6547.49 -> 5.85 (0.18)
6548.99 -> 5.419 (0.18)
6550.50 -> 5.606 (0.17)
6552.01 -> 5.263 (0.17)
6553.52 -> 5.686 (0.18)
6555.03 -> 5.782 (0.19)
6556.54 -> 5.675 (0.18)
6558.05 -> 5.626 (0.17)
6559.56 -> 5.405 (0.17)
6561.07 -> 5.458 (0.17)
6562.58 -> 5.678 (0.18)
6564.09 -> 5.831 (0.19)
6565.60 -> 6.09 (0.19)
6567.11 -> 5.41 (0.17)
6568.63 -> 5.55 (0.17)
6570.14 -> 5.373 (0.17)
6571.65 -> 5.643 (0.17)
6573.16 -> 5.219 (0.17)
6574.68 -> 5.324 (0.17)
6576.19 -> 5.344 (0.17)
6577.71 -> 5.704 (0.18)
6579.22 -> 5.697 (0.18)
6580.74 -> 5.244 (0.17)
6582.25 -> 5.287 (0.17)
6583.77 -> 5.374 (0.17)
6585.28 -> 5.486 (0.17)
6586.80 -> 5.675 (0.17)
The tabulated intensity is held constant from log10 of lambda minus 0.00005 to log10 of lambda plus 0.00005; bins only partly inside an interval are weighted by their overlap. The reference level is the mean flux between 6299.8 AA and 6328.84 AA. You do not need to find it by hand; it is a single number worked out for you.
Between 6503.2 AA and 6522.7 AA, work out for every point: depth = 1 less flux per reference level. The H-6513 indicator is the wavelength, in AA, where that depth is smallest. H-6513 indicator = 6509.90 AA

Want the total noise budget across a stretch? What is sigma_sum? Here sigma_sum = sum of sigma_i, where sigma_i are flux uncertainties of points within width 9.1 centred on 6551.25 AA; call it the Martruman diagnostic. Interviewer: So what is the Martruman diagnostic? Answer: 1.07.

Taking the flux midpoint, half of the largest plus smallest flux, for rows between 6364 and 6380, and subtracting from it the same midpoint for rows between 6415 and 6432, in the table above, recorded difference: -0.21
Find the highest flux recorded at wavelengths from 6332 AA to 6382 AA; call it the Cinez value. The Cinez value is 5.546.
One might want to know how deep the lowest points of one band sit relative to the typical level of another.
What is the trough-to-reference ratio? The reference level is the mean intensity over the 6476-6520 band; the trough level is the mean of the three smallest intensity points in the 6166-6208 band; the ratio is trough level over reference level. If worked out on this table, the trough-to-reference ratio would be 0.937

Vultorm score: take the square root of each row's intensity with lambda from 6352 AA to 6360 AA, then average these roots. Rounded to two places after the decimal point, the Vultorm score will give 2.16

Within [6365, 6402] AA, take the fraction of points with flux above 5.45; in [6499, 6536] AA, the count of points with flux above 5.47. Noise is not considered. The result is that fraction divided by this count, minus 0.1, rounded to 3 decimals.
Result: -0.084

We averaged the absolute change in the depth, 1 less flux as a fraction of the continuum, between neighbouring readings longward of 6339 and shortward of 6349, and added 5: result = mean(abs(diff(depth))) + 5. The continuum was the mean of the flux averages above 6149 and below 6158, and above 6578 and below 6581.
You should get 5.04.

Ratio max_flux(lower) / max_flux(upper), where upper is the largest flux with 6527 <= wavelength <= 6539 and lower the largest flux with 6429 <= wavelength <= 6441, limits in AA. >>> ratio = 0.97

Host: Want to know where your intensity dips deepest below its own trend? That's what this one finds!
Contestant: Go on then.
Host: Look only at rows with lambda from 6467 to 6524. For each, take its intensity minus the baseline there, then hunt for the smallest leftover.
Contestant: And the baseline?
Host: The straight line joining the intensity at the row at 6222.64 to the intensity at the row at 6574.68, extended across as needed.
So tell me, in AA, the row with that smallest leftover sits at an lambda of 6479.99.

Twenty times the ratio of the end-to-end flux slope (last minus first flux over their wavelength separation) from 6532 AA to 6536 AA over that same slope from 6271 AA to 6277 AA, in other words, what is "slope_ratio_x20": -51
